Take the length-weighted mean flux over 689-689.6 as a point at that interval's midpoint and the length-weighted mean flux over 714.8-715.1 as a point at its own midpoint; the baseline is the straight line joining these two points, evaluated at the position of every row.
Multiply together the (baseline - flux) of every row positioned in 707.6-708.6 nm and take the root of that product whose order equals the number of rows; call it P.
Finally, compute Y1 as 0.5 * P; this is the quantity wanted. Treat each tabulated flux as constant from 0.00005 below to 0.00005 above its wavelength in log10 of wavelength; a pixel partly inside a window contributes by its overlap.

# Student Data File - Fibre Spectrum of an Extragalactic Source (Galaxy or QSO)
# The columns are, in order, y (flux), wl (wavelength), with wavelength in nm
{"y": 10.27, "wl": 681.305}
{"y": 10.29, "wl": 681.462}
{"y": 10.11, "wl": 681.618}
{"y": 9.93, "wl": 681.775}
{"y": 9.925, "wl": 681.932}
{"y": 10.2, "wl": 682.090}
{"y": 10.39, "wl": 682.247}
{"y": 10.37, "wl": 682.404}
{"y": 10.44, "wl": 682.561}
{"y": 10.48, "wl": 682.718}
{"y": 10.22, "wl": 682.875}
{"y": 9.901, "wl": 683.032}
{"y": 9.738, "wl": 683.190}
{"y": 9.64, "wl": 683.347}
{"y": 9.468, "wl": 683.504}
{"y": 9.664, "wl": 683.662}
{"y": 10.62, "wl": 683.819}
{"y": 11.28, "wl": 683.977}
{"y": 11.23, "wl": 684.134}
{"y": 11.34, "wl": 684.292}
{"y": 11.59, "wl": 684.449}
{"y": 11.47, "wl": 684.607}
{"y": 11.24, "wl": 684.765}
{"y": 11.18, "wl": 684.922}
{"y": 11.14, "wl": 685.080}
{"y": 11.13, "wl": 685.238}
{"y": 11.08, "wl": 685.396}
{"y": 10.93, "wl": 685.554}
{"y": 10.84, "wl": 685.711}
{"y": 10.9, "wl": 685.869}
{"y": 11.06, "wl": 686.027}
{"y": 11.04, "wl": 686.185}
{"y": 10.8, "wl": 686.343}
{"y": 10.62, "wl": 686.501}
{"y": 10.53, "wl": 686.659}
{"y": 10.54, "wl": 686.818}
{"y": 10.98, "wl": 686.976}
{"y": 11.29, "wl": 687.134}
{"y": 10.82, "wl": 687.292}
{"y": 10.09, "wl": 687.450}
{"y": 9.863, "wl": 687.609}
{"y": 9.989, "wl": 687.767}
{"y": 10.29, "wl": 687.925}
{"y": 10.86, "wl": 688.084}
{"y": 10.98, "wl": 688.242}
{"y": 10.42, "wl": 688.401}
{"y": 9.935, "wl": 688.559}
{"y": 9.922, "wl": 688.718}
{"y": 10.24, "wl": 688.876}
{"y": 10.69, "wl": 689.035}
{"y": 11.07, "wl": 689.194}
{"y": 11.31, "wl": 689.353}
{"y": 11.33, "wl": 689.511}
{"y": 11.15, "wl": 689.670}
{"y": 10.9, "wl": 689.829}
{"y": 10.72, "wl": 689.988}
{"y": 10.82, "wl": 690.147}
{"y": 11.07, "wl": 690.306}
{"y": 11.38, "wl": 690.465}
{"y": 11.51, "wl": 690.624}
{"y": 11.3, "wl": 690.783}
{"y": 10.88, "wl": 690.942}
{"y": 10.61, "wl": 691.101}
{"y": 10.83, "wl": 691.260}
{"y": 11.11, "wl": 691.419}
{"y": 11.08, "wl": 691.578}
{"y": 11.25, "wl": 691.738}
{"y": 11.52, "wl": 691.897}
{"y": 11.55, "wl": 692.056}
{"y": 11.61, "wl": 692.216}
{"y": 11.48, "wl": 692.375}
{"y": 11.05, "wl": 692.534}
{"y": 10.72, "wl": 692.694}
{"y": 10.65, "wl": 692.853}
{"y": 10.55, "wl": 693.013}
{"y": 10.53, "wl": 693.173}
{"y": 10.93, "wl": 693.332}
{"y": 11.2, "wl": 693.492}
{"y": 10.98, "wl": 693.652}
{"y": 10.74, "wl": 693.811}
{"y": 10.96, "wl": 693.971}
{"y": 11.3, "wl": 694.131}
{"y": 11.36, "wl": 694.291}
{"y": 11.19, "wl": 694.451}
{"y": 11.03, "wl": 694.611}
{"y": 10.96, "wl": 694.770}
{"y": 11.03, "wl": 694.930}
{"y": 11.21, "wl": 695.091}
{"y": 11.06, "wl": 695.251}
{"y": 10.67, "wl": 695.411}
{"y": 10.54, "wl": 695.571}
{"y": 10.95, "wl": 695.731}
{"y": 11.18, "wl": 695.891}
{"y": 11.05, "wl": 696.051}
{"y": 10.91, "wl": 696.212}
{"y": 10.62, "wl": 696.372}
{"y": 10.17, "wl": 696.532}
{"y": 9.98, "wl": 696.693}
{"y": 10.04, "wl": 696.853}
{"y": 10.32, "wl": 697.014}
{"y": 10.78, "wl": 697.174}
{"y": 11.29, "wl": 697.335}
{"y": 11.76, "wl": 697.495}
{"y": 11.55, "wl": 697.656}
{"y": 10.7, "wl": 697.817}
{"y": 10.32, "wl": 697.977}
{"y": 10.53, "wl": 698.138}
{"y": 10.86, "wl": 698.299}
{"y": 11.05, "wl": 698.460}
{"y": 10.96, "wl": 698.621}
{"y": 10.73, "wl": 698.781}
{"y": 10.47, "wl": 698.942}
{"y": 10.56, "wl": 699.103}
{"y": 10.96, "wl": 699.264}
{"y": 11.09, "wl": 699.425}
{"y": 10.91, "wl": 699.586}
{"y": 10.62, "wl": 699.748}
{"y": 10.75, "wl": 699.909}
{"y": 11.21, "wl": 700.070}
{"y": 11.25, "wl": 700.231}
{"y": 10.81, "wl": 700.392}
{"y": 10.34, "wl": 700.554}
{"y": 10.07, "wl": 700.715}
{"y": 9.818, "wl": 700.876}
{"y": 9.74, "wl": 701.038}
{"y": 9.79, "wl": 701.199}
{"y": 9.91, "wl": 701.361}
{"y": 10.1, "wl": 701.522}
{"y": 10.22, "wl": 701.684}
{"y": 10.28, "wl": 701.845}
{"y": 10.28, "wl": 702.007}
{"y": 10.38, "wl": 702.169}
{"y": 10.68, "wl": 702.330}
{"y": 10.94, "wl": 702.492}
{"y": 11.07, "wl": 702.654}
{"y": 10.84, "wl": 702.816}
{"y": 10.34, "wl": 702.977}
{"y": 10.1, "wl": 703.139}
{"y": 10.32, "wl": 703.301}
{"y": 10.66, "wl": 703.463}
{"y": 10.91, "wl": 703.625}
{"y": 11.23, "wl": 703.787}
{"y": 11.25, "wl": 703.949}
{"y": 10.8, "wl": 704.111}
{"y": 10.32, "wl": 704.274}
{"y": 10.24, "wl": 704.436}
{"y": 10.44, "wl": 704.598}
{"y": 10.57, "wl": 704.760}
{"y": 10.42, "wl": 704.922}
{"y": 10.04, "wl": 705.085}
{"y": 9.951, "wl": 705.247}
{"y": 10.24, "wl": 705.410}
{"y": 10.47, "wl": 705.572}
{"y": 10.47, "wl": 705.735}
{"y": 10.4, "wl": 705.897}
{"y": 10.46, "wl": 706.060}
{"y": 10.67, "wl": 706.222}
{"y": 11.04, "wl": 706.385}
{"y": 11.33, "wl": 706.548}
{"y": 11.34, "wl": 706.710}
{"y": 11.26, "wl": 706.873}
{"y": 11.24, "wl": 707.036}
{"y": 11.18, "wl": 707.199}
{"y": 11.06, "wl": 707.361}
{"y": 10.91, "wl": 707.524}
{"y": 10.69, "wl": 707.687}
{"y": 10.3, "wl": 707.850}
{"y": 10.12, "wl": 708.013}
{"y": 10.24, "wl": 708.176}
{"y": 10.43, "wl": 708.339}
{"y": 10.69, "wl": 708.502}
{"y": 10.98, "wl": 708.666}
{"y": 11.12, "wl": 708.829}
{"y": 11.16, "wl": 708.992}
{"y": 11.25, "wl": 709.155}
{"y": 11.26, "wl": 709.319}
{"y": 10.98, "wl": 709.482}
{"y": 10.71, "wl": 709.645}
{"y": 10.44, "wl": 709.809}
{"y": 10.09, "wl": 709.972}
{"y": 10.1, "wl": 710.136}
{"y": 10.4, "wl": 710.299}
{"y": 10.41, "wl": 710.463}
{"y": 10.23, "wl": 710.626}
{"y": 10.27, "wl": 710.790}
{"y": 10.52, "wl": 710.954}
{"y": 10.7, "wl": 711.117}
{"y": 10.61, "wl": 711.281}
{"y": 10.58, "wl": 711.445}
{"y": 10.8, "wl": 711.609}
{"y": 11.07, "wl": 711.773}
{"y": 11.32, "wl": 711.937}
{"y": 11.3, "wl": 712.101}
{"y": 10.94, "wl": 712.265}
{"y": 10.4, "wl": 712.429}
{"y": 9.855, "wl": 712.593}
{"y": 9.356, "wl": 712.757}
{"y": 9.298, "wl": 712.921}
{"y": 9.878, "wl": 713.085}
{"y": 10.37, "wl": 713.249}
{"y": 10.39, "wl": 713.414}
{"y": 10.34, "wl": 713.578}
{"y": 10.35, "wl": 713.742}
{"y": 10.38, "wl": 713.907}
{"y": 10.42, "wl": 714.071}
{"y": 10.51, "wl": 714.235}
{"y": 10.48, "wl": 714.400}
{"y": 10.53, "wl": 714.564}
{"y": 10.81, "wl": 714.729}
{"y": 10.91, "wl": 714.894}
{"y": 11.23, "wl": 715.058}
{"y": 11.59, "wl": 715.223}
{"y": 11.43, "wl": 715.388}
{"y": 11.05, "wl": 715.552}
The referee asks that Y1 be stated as 0.31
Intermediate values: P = 0.62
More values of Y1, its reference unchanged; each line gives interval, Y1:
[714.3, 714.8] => 0.21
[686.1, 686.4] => 0.09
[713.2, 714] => 0.34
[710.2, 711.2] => 0.31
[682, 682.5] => 0.41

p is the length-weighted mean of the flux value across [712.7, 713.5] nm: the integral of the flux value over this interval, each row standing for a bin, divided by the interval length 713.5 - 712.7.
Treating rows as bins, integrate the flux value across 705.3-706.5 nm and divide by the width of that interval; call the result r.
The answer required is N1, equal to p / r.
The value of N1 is 0.94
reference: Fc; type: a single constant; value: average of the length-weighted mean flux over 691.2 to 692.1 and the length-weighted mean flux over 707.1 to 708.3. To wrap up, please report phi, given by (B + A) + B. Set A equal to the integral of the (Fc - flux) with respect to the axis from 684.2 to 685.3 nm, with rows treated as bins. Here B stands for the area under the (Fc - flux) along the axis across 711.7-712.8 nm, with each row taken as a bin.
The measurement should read 0.2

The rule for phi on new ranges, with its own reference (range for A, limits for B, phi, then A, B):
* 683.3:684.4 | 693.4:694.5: 0.1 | 0.5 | -0.18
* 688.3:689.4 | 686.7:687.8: 1.4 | 0.5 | 0.44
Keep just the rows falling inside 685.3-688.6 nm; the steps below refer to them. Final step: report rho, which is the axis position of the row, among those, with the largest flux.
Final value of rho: 687.134 nm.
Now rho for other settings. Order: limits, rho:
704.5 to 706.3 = 706.222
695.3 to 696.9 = 695.891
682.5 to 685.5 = 684.449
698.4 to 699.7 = 699.425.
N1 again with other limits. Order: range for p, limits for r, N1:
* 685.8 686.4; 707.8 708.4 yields 1.07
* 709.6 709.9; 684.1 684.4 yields 0.93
